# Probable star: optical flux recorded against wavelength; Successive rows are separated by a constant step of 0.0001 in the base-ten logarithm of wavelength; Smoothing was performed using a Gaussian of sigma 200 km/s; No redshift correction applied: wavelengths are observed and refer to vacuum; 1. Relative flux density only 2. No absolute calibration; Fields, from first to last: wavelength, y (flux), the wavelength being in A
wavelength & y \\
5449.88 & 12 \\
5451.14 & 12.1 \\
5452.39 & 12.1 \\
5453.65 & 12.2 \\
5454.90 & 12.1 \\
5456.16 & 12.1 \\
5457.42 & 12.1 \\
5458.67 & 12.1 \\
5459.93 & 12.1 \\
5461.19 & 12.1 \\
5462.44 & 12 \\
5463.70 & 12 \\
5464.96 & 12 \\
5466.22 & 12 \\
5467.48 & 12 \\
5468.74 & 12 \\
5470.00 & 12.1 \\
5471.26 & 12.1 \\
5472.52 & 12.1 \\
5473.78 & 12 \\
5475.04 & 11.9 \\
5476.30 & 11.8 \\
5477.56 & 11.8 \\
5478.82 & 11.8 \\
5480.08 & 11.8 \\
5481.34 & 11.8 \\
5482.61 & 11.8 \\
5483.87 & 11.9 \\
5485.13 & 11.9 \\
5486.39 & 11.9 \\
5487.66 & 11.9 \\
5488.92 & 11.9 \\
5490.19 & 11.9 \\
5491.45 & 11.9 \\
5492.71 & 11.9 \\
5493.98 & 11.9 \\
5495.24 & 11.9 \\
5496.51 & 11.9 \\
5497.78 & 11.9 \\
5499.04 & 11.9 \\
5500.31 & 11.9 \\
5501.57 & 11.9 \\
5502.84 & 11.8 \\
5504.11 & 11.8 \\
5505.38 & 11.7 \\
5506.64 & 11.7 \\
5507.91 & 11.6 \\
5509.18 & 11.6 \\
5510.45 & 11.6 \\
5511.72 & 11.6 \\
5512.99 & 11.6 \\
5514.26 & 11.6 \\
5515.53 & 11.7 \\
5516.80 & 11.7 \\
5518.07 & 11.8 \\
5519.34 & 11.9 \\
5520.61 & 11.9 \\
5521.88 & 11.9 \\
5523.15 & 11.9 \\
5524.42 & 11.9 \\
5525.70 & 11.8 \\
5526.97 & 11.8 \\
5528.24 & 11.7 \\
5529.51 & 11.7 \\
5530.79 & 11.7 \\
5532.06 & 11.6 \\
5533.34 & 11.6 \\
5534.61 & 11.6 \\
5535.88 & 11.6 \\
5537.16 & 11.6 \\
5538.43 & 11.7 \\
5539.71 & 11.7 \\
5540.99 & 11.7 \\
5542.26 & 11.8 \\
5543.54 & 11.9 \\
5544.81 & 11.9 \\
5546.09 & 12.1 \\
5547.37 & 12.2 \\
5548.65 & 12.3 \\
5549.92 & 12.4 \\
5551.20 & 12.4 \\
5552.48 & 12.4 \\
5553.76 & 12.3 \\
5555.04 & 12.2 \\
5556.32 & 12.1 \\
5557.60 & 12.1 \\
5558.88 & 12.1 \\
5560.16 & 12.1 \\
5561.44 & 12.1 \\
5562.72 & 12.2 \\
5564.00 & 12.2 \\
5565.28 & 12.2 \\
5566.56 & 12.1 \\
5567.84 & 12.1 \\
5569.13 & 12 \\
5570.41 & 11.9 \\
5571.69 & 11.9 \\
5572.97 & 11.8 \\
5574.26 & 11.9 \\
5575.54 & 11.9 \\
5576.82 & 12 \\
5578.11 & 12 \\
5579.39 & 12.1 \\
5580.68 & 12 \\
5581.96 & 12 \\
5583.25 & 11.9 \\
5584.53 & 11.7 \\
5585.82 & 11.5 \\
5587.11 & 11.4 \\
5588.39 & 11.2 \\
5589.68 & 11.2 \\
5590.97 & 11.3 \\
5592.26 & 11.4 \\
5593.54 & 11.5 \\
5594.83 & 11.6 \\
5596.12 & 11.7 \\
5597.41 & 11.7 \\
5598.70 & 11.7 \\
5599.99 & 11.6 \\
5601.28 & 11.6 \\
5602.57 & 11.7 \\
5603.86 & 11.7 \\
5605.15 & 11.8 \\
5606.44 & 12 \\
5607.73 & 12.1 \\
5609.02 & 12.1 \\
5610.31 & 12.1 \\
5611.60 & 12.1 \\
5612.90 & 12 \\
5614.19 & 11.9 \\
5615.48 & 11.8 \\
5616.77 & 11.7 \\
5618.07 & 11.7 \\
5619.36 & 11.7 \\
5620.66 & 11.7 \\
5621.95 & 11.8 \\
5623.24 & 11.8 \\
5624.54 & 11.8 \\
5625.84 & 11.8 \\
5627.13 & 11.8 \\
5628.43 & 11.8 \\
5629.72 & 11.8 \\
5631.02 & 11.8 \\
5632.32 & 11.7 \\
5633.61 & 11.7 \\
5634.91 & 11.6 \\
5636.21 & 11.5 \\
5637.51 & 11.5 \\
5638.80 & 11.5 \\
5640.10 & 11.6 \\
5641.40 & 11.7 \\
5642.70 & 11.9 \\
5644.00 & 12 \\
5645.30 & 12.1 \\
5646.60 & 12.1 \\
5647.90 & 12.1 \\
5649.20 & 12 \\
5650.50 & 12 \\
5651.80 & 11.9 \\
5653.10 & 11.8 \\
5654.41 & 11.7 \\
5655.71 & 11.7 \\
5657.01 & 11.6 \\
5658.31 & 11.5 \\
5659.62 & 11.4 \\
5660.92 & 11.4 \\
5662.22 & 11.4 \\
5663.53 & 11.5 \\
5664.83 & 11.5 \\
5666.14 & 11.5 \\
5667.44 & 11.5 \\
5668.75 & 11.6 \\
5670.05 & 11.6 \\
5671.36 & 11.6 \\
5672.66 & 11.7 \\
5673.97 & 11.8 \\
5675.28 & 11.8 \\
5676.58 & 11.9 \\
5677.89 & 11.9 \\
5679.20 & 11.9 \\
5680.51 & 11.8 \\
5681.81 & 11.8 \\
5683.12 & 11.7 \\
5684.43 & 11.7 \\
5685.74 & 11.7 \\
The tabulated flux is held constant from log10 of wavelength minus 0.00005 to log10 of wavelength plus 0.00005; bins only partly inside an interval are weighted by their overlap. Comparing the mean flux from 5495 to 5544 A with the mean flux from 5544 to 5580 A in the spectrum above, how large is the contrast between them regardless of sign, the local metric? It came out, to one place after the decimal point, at 0.4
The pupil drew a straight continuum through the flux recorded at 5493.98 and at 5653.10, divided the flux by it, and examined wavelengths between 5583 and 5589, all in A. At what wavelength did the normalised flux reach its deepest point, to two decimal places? 5588.39 A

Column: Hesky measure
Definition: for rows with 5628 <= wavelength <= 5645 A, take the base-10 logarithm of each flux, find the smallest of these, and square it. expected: 1.125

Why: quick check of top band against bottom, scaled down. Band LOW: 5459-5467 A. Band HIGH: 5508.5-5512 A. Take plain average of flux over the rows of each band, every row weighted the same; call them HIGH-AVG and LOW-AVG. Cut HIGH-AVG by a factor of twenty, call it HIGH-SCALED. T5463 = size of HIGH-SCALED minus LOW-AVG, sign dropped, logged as 11.45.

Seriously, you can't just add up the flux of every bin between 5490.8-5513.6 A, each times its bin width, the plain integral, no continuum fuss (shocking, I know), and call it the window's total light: 268.7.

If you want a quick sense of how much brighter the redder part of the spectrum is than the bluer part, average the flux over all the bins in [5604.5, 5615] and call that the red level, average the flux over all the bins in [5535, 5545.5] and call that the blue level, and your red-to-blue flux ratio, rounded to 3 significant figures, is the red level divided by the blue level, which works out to 1.02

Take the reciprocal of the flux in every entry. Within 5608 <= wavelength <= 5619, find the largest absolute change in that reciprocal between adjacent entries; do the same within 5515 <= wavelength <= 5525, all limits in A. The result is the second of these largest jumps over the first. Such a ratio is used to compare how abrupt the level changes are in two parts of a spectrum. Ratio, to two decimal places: 1.00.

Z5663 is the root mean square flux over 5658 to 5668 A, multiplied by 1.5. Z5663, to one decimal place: 17.2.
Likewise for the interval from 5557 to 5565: 18.2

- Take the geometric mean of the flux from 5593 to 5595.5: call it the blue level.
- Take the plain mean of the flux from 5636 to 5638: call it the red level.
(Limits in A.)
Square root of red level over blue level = 1.00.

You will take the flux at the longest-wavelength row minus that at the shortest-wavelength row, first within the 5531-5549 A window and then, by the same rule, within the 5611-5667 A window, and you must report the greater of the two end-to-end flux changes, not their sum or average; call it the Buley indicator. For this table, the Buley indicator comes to 0.7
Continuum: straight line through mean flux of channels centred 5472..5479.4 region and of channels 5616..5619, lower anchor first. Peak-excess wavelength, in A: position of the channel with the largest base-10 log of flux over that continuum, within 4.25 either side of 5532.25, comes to 5530.79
